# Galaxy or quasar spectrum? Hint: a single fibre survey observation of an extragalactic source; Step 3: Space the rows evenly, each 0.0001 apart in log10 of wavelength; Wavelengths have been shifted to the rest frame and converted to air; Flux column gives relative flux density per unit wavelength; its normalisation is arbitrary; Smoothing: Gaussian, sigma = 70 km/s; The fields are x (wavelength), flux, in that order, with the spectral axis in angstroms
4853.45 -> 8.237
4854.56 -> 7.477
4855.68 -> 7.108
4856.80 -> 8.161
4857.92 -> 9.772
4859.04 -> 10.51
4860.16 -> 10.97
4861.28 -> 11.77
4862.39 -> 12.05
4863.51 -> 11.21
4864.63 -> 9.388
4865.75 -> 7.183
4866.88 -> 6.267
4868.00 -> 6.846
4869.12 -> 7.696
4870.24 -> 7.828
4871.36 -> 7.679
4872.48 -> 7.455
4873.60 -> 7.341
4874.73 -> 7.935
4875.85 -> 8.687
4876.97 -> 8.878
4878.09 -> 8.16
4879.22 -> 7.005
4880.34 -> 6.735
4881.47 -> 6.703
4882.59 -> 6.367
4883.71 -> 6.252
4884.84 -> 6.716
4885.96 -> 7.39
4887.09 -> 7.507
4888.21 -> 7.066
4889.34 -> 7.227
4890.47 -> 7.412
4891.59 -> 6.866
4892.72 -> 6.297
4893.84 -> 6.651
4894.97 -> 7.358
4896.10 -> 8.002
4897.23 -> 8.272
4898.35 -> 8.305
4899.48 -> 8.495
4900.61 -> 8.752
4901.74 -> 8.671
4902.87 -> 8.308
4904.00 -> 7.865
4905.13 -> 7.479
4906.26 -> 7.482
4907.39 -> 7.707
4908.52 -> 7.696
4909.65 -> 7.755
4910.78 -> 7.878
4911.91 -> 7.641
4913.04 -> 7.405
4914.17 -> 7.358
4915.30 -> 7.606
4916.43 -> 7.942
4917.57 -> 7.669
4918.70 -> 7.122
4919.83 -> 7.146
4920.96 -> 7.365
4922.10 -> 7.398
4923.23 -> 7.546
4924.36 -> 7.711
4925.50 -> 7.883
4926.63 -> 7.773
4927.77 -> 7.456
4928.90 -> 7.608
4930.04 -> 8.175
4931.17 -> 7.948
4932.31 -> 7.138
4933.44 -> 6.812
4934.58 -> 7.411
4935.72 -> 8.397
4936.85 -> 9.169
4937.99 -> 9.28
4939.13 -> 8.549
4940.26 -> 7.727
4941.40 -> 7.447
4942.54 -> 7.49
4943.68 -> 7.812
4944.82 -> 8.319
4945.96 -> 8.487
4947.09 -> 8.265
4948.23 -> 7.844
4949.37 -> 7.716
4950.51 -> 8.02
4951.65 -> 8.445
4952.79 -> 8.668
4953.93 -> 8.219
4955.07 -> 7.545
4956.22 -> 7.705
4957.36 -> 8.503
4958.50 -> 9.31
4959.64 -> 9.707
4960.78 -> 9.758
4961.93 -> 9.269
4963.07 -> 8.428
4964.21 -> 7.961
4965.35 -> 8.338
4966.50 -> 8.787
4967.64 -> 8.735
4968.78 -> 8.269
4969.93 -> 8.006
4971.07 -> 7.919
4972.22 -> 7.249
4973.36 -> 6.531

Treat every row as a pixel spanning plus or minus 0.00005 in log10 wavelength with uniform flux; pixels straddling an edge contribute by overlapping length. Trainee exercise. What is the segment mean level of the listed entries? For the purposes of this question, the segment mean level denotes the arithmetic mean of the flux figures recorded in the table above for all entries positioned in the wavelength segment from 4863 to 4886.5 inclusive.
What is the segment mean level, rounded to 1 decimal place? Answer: 7.6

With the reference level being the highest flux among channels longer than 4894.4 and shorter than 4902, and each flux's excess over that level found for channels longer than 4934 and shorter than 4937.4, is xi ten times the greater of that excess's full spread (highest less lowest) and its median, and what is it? 18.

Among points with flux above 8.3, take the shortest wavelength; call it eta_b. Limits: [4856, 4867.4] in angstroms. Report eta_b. 4857.92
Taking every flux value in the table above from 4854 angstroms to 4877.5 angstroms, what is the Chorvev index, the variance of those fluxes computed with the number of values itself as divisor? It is 2.8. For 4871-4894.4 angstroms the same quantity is 0.5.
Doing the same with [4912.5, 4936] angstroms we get 0.1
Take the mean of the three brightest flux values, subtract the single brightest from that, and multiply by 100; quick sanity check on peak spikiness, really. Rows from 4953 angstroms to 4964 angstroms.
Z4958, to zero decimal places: -17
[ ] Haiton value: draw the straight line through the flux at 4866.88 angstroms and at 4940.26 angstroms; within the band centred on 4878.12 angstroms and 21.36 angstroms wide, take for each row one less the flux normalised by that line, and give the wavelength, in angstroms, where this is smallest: 4876.97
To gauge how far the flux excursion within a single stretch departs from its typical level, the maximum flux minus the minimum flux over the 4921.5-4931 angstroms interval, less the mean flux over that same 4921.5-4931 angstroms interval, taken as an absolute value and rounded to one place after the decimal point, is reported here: 6.9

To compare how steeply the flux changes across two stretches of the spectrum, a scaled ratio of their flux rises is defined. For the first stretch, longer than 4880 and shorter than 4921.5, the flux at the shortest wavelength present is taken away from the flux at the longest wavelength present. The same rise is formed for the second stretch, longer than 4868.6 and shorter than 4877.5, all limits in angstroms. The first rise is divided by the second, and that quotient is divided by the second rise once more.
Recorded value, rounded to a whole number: 0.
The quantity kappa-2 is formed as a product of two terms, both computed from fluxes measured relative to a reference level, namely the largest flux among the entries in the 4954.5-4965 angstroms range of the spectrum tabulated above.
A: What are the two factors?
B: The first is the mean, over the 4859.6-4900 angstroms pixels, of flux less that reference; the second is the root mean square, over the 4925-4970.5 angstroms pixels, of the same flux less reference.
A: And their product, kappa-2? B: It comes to -3.2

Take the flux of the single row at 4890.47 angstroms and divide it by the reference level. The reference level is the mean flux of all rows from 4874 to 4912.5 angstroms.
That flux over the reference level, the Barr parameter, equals 0.98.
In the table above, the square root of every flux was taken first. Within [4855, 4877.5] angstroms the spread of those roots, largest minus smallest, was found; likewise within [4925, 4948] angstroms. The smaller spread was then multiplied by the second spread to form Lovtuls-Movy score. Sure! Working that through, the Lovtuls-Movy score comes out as 0.19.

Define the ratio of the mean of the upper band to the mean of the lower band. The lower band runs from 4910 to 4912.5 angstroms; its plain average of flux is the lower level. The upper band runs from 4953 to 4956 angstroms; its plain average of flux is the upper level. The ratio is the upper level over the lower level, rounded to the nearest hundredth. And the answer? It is 1.02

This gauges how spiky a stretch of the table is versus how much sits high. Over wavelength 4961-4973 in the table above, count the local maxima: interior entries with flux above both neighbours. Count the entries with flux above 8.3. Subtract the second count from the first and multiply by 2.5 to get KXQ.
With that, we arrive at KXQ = -10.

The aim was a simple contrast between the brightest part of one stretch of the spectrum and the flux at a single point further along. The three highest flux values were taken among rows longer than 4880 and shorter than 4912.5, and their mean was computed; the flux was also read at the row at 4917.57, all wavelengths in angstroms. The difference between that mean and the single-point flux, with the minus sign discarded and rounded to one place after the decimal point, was 1.0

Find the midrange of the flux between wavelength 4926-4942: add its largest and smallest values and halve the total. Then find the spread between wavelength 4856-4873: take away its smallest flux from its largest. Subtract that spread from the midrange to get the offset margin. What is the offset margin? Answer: 2.3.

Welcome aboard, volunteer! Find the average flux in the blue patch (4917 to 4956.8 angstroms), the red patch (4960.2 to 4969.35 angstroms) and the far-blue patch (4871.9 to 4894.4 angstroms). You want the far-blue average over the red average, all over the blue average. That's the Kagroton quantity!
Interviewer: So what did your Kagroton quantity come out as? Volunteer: 0.106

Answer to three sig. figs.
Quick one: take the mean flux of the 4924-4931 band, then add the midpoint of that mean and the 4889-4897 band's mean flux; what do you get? 15.2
